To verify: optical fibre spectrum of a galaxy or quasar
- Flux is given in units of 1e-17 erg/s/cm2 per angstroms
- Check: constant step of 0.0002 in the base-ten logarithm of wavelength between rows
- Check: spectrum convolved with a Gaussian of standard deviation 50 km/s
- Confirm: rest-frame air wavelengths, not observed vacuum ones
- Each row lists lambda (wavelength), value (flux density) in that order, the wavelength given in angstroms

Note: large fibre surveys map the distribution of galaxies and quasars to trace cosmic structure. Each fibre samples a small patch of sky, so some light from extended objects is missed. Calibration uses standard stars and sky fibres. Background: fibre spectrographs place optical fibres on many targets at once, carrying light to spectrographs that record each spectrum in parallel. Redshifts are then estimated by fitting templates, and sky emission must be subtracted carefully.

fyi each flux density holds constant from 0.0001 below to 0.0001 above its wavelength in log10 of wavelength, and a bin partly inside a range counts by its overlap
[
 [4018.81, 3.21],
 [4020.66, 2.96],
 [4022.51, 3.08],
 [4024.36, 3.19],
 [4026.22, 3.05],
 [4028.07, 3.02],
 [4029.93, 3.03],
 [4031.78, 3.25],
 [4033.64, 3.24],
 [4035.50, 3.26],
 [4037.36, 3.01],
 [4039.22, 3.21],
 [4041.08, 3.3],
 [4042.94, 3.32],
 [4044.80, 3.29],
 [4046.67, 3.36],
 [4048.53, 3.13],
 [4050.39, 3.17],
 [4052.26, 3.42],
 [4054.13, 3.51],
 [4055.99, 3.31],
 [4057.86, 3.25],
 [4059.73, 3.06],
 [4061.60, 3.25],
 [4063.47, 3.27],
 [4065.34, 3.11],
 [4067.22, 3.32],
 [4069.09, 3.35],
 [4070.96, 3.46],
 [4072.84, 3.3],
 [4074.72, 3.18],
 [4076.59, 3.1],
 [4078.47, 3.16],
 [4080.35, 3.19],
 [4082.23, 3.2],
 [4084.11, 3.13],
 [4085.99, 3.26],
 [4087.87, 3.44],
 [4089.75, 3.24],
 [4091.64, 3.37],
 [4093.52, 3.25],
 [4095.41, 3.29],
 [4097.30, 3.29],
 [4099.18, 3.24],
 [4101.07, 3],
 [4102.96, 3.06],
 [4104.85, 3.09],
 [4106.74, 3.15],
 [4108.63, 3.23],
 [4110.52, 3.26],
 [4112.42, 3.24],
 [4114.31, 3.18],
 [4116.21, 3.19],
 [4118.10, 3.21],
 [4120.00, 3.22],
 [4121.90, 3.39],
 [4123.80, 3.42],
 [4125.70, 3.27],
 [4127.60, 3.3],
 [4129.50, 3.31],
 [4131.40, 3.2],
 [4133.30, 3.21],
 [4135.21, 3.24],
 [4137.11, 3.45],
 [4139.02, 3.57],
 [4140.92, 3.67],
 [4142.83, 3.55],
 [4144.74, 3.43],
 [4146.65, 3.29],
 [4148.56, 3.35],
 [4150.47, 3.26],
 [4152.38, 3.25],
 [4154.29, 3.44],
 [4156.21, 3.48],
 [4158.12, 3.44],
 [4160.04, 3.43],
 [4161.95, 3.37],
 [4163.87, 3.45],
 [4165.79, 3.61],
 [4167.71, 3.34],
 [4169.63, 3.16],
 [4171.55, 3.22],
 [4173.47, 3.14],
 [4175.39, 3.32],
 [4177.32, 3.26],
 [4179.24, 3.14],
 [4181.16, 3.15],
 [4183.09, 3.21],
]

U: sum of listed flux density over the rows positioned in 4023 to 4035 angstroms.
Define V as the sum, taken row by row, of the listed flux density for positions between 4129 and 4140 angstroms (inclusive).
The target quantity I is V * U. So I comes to 375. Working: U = 18.8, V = 19.98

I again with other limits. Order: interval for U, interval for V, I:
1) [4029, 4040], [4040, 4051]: 372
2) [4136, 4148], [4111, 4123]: 407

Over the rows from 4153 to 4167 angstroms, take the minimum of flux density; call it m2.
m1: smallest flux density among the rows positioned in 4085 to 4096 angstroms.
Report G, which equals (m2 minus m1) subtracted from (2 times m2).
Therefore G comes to 6.61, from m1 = 3.24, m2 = 3.37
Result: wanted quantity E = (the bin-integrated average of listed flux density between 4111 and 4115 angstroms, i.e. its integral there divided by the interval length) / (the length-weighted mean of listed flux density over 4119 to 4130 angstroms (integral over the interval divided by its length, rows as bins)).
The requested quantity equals 0.97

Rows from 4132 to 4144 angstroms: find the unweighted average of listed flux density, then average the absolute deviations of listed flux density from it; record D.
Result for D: 0.149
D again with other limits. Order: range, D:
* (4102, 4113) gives 0.072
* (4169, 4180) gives 0.060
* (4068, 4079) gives 0.112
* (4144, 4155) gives 0.070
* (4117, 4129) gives 0.069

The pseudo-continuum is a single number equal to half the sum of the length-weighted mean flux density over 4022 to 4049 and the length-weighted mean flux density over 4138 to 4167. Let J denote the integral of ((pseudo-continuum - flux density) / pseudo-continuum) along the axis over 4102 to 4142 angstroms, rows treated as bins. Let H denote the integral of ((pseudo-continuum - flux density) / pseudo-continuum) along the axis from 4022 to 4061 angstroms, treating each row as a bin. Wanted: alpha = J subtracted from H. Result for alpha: 0.8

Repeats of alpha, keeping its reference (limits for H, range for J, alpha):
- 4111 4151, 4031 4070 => -0.9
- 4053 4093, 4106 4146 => 0.7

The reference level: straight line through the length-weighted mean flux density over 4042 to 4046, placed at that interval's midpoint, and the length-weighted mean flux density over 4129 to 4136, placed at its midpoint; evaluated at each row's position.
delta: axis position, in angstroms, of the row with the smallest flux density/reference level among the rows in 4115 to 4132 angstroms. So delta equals 4116.21 angstroms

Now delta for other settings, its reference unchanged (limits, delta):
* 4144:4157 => 4152.38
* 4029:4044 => 4037.36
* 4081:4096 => 4084.11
